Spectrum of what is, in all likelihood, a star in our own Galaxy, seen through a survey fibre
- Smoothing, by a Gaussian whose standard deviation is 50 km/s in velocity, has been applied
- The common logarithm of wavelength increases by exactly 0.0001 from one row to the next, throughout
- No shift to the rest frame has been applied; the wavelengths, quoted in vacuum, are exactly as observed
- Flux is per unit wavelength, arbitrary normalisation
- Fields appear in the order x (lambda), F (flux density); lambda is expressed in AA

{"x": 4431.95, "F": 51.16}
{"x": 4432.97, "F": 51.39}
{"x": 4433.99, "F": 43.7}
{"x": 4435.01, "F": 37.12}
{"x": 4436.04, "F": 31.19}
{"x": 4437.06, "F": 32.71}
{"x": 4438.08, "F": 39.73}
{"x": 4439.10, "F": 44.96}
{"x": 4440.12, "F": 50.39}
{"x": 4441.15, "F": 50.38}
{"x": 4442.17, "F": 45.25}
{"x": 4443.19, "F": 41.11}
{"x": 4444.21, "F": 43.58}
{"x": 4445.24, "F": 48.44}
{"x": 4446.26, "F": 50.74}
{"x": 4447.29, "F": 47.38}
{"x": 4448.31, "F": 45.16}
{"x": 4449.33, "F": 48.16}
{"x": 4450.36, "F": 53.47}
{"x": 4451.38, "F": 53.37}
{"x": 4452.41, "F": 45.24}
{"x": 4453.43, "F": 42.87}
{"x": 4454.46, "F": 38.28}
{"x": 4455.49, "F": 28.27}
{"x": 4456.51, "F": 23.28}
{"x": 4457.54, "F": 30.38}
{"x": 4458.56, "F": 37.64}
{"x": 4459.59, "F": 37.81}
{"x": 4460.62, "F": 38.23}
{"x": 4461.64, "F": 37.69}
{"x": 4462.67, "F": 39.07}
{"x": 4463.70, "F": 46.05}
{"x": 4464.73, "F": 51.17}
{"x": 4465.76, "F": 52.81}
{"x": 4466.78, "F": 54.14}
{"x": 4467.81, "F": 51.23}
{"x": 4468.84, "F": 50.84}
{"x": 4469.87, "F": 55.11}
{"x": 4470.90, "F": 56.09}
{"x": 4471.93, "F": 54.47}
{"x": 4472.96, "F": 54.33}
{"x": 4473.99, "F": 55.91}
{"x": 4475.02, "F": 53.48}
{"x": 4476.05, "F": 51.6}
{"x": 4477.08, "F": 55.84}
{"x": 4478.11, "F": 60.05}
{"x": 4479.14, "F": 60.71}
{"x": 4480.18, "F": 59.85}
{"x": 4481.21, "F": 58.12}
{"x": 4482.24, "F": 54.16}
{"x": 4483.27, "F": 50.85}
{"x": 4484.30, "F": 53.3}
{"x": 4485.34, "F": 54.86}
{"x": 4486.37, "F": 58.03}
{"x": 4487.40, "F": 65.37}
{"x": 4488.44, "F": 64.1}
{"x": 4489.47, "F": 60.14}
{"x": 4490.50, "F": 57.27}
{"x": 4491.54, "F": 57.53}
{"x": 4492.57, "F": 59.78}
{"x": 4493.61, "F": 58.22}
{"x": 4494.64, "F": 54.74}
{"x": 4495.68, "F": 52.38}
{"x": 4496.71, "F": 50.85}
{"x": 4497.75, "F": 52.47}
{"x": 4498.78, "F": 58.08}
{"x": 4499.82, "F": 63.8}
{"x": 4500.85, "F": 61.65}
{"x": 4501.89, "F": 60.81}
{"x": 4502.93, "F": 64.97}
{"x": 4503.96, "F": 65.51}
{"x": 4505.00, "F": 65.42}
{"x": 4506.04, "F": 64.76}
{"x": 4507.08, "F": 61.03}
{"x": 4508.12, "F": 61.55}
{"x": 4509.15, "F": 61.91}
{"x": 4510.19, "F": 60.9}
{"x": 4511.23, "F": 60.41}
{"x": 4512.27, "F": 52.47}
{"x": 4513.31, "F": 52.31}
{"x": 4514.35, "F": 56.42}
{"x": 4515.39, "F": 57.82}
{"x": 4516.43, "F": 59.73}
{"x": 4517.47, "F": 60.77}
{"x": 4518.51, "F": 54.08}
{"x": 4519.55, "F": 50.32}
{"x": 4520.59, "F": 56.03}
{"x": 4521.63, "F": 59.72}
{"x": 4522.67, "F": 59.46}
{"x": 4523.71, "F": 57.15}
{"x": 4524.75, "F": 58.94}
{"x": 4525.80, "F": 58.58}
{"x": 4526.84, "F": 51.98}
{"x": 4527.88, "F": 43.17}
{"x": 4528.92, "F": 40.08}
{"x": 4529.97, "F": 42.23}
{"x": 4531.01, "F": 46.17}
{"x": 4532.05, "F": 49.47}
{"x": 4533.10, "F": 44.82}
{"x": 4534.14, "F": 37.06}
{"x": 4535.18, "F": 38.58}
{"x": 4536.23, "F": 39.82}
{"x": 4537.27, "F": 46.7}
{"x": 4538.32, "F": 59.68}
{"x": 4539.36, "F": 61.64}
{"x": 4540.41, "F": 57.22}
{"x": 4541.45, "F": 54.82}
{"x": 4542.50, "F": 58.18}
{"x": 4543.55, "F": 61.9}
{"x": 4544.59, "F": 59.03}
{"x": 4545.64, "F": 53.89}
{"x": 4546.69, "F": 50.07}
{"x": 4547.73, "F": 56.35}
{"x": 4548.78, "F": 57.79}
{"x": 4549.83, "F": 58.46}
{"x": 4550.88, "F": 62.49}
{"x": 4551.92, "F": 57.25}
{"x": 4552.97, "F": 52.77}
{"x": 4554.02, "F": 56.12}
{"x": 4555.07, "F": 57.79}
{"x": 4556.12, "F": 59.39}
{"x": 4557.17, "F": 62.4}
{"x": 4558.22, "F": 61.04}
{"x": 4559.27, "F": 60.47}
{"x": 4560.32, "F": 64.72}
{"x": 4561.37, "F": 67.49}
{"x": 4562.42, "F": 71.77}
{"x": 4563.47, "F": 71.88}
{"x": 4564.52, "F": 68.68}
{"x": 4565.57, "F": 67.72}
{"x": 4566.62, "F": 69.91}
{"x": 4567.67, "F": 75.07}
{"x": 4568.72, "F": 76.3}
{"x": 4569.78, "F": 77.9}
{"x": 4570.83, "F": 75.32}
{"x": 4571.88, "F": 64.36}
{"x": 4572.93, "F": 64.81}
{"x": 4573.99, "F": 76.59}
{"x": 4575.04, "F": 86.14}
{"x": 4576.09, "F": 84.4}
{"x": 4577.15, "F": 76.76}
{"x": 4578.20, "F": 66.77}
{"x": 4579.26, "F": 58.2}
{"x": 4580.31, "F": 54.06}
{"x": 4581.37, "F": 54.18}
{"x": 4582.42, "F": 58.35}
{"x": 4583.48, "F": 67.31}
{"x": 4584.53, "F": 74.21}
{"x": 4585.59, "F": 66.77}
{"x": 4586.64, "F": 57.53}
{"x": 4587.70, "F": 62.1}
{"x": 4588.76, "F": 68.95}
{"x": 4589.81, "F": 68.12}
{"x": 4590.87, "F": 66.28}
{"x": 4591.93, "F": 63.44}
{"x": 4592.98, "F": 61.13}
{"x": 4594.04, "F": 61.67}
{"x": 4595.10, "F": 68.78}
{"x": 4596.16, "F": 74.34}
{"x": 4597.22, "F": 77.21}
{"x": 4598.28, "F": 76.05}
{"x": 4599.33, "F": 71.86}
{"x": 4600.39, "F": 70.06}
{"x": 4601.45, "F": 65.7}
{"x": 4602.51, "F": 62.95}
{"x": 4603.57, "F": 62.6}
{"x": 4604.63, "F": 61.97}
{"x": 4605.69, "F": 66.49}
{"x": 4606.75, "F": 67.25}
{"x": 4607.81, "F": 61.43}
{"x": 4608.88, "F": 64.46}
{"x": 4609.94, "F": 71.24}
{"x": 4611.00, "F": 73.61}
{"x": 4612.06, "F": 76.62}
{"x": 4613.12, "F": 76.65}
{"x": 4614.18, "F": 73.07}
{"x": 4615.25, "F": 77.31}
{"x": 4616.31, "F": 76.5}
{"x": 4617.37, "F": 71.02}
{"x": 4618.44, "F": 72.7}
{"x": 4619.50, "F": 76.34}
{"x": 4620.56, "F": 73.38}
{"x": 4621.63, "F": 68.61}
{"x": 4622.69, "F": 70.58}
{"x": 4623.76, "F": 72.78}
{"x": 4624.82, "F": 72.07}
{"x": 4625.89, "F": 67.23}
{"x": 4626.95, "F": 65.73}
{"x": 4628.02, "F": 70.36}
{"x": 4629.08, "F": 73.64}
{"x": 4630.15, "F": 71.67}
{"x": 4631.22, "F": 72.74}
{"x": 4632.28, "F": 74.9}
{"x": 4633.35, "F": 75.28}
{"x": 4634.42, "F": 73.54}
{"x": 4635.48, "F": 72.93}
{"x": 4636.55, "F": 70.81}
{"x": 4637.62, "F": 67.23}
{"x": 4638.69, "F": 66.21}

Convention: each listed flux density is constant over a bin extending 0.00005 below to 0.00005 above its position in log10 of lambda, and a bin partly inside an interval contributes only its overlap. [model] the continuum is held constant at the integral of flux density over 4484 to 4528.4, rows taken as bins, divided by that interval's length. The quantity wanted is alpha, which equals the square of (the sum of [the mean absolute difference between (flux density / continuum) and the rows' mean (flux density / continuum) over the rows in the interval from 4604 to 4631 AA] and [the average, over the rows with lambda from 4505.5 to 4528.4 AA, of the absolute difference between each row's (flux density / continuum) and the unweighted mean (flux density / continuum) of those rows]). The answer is 0.016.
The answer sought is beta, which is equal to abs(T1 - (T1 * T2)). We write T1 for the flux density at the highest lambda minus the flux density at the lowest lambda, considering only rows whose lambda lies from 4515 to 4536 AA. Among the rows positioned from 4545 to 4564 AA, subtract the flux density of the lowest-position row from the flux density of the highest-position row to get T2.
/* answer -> 327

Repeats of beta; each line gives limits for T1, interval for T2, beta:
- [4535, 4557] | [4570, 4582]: 461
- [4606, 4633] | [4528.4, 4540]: 157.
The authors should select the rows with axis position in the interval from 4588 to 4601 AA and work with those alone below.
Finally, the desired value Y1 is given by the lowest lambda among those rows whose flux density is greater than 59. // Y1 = 4588.76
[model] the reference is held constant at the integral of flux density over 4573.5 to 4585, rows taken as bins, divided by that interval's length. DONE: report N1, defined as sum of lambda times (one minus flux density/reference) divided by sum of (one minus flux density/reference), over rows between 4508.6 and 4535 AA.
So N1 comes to 4524.2 AA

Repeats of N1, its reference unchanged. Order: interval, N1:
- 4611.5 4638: 4622.3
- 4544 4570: 4548.2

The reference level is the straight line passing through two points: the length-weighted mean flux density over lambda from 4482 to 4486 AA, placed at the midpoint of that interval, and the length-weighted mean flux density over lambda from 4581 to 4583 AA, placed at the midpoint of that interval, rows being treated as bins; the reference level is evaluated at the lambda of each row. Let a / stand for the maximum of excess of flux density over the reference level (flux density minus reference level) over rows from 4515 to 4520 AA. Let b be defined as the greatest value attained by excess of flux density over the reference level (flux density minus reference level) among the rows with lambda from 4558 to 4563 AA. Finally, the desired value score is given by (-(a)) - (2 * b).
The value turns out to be -38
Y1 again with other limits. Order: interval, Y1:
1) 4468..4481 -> 4478.11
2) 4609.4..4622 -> 4609.94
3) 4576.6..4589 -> 4577.15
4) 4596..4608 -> 4596.16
